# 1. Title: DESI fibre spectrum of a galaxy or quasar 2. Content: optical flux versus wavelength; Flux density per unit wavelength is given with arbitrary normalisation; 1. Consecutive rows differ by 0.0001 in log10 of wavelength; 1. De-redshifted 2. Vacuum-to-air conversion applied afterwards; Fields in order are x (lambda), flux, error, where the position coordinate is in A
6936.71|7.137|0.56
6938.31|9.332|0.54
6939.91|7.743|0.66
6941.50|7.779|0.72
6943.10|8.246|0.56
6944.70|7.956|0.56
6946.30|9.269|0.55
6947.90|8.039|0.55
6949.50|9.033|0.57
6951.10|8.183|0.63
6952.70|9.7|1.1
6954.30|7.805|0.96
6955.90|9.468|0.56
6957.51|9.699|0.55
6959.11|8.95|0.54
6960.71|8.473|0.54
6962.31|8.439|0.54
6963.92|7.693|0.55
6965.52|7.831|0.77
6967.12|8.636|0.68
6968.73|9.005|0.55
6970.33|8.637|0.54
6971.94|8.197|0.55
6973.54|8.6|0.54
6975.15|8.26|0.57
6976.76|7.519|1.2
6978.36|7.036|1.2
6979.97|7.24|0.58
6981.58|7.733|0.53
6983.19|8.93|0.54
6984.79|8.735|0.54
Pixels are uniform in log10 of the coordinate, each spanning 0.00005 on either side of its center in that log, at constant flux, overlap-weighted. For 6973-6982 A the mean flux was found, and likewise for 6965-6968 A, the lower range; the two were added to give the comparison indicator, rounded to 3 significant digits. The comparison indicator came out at 16.0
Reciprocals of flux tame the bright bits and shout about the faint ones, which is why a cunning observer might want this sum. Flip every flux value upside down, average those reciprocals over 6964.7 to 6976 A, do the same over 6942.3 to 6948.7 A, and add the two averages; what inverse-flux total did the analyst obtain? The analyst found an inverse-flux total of 0.238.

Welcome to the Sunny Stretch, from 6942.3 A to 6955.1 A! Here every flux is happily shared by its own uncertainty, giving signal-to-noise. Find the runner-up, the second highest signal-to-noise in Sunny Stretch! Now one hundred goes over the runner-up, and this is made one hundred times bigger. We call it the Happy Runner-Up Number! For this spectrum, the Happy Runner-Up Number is 631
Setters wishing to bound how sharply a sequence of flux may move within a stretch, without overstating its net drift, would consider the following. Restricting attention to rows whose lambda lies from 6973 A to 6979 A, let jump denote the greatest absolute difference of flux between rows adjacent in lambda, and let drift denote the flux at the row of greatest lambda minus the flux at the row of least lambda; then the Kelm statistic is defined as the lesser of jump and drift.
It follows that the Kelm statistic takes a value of -1.6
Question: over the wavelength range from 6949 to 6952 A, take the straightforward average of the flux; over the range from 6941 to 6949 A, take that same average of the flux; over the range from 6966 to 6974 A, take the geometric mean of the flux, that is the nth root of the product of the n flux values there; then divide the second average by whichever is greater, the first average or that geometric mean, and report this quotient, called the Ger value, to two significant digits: 0.96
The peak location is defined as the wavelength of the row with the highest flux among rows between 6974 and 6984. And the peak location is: 6983.19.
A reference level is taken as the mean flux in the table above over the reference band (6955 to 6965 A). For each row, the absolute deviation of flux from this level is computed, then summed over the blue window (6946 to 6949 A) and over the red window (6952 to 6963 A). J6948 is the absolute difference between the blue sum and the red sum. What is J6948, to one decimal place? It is 3.1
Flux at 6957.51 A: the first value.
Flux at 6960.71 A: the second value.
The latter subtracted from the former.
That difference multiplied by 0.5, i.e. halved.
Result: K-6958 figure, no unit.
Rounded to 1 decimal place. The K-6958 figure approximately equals 0.6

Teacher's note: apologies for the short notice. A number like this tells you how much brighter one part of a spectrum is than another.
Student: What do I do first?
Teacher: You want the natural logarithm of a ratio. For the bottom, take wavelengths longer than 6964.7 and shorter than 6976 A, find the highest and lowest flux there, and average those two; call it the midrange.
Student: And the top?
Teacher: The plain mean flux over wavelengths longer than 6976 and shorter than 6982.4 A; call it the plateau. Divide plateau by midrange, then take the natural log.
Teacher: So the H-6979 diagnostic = -0.13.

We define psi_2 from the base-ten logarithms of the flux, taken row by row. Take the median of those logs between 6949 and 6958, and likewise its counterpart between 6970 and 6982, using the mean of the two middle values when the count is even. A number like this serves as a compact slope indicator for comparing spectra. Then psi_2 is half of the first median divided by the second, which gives 0.536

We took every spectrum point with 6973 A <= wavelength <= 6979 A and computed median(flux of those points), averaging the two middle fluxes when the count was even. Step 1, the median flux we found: 7.9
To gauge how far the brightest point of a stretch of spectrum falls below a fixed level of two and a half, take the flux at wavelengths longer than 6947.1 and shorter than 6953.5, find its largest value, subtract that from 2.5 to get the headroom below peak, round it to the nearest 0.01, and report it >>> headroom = -7.20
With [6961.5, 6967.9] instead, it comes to -6.14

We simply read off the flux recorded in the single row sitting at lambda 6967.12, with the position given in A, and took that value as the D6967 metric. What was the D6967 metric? 8.636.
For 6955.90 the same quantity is 9.468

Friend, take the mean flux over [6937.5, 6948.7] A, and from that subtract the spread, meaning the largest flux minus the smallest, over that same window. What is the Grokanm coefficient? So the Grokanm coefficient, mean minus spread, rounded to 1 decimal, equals 6.7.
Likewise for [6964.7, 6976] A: 7.3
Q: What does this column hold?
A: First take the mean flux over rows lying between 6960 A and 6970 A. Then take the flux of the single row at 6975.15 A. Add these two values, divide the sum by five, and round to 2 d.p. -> 3.32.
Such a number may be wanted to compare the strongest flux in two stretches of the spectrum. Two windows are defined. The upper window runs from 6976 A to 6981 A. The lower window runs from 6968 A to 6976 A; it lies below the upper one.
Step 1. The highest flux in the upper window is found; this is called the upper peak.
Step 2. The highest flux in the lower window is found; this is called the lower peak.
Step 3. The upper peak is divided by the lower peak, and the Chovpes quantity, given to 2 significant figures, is 0.83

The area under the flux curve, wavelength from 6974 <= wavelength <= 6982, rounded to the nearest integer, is 61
